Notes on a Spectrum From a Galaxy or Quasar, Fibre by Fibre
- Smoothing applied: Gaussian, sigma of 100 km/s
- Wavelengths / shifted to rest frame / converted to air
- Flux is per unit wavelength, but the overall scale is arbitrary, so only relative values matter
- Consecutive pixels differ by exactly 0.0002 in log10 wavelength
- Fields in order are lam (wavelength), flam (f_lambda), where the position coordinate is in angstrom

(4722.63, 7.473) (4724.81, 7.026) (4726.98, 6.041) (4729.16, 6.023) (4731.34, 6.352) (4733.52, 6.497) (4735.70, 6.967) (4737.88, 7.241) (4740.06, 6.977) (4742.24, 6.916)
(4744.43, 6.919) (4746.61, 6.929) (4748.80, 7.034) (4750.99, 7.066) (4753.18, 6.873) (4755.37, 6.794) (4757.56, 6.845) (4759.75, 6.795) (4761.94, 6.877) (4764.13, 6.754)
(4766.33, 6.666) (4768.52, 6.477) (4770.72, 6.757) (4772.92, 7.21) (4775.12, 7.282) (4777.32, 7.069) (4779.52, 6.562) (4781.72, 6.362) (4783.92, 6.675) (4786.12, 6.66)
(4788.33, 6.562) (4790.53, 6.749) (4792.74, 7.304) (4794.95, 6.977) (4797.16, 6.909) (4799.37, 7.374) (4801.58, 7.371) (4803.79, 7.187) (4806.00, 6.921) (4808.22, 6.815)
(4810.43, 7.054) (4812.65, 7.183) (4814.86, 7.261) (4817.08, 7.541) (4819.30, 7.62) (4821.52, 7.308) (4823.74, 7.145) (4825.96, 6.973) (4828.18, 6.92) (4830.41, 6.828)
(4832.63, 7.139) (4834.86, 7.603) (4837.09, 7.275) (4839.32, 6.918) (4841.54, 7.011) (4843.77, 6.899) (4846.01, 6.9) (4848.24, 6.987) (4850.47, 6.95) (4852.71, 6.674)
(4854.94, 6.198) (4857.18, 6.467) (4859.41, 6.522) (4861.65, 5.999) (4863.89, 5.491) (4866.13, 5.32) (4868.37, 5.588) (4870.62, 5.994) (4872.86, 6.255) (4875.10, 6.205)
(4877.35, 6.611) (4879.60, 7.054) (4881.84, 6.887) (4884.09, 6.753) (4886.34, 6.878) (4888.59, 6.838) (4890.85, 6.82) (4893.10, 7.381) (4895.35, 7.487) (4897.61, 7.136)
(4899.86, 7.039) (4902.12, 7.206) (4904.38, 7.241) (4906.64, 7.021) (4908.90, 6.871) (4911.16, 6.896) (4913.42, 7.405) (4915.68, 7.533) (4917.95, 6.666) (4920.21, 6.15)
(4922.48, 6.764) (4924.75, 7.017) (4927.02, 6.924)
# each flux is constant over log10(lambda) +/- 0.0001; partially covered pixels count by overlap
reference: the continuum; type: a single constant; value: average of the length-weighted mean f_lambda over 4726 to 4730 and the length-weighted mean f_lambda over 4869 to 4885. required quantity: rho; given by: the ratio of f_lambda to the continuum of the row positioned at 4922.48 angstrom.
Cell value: 1.08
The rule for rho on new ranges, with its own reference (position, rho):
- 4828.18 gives 1.10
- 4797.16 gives 1.10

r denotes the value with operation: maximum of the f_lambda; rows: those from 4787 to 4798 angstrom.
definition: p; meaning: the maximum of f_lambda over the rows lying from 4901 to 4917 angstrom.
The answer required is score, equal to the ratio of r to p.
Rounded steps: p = 7.533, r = 7.304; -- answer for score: 0.97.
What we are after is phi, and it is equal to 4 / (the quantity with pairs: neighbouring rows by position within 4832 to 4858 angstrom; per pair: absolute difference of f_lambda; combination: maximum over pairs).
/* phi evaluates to 8.4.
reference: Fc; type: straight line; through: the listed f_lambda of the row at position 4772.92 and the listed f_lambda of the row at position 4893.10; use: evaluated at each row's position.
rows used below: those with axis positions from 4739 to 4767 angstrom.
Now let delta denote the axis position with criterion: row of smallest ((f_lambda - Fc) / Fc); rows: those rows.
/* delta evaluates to 4766.33 angstrom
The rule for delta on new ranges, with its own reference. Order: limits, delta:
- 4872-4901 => 4875.10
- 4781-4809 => 4781.72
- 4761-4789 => 4781.72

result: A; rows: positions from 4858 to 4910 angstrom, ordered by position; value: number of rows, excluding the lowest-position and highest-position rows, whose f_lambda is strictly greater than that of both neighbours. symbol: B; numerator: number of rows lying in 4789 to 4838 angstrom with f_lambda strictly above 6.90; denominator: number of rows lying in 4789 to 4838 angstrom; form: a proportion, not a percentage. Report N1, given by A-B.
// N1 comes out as 4.1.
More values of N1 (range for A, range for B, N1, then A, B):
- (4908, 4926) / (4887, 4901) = 0.3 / 1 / 0.67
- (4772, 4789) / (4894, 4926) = 1.4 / 2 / 0.64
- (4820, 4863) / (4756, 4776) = 3.8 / 4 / 0.22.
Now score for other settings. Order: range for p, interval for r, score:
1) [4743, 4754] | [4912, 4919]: 1.07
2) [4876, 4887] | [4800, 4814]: 1.04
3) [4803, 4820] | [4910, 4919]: 0.99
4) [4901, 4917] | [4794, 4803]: 0.98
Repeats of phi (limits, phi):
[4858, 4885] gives 7.6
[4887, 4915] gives 7.1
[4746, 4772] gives 14.3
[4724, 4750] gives 4.1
